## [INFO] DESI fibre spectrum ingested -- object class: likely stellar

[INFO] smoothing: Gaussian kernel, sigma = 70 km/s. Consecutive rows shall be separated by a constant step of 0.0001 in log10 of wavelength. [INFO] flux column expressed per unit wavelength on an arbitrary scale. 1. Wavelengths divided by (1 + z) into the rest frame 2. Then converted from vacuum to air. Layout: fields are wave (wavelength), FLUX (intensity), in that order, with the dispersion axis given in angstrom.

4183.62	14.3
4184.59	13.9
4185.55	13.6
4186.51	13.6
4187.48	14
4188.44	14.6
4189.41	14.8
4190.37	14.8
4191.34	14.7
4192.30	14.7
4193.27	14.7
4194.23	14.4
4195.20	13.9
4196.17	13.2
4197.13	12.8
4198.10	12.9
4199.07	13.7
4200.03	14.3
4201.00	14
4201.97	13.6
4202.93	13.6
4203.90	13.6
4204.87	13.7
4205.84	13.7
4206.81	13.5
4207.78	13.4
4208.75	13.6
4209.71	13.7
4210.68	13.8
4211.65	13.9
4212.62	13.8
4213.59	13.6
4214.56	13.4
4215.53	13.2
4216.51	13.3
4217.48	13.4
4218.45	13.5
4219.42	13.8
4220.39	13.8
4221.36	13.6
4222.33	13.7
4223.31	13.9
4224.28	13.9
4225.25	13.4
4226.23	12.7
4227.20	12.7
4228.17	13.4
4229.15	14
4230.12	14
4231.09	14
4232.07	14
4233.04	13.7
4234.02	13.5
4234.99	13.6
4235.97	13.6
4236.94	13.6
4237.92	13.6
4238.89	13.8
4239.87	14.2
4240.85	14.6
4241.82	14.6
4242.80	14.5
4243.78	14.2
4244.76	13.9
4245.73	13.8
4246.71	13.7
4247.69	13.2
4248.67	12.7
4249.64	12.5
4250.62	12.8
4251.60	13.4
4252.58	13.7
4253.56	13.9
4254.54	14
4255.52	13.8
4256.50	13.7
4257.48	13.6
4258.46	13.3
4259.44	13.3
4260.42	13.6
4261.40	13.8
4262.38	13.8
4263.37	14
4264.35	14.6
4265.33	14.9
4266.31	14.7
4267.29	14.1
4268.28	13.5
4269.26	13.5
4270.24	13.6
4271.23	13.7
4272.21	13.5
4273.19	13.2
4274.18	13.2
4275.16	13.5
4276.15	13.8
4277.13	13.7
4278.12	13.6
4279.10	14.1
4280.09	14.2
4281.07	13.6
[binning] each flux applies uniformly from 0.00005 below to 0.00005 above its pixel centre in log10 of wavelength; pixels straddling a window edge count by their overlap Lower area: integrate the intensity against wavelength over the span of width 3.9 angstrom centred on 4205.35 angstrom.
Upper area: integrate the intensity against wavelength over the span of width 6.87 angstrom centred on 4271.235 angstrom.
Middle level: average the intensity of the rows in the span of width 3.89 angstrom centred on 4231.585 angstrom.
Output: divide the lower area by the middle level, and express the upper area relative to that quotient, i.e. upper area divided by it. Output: 24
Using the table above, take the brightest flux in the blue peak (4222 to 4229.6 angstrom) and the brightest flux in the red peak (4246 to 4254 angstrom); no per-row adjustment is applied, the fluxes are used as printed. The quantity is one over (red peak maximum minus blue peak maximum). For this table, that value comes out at -10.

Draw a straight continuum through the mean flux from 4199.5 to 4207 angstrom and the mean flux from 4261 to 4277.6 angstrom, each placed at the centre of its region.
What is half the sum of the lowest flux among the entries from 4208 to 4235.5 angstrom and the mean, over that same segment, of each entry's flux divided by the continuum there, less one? 6.34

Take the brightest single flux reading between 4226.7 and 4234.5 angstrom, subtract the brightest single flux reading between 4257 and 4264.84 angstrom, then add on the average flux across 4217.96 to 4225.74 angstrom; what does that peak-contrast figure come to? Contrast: 13.1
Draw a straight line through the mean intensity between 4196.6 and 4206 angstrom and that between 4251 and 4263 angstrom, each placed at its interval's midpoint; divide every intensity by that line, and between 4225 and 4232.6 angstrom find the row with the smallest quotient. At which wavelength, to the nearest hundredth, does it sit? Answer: 4227.20 angstrom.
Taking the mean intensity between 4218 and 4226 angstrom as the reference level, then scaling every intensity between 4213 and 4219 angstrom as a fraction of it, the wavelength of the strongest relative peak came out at 4213.59 angstrom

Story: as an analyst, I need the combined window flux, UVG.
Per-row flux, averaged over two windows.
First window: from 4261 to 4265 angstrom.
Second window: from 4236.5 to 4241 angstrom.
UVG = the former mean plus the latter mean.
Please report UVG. 28.0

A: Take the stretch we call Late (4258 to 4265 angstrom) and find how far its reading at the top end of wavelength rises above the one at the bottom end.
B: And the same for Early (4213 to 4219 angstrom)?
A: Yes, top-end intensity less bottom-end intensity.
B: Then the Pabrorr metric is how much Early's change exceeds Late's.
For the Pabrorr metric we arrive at -1.4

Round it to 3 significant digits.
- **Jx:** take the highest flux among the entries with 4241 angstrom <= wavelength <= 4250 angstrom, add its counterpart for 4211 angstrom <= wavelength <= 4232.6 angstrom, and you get 28.6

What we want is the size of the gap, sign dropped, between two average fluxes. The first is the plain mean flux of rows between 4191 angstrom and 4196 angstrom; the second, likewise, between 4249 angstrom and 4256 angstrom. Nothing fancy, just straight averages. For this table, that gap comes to 1.0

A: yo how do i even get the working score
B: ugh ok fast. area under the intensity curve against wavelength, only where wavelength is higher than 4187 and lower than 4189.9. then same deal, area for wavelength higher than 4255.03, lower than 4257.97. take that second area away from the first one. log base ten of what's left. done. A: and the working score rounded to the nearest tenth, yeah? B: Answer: 0.2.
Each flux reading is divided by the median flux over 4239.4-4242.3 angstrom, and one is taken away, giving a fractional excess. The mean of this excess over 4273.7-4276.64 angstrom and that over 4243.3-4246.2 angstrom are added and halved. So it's -0.0594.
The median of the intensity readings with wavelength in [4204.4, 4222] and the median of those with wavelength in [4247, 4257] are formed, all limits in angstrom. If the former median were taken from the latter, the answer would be -0.050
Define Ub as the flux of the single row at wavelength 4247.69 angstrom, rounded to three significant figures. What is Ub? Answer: 13.2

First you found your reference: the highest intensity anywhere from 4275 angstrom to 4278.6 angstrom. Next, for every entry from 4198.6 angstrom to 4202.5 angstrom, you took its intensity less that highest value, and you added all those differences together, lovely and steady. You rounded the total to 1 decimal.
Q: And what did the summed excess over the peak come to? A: 0.4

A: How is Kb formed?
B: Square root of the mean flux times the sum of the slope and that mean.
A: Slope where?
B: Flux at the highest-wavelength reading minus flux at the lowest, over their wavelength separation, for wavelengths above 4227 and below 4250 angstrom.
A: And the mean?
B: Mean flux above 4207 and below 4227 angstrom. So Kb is 13.6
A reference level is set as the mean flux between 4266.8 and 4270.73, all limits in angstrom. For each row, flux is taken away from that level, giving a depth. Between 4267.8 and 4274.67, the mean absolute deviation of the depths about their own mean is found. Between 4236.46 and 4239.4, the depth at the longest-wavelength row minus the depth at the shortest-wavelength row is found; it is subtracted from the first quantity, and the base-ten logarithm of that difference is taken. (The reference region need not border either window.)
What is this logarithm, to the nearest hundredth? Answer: -0.46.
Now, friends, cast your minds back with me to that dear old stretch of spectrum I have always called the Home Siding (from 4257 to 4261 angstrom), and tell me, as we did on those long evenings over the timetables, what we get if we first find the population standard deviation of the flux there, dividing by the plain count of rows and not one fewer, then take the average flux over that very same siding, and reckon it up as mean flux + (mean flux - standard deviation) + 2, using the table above 28.8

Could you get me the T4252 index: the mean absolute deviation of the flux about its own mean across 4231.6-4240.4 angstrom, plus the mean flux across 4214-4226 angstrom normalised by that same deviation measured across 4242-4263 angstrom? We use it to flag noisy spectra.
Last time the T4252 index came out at 37.0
